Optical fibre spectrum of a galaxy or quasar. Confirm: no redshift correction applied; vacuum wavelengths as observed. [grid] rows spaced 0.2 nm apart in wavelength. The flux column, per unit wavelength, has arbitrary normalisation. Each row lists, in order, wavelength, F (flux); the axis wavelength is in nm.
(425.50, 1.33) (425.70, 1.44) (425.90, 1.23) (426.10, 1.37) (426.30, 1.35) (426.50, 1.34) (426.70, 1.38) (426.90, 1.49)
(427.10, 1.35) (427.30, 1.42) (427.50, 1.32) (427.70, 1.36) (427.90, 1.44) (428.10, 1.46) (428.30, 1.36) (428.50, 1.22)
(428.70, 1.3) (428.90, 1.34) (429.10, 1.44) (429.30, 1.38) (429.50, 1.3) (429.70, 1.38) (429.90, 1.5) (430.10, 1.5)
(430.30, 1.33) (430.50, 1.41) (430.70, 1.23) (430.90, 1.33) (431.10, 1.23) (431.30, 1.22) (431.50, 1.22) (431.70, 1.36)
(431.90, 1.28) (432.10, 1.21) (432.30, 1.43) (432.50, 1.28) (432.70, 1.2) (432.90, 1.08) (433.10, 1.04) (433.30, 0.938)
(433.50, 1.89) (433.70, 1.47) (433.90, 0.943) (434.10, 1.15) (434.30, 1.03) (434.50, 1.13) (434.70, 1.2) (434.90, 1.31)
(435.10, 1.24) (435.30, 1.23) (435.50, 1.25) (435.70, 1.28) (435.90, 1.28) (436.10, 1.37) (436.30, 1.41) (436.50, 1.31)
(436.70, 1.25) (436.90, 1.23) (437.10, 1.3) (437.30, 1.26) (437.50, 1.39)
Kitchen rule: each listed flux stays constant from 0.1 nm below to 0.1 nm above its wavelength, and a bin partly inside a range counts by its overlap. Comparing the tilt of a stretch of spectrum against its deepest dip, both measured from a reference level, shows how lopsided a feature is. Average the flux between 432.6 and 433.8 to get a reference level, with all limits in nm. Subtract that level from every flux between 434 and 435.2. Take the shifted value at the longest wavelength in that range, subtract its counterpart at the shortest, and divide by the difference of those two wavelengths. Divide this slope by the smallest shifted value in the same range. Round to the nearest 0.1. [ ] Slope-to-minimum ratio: -0.4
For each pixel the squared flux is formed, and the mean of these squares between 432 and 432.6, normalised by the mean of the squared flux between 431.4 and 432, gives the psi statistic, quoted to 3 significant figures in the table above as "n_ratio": 1.03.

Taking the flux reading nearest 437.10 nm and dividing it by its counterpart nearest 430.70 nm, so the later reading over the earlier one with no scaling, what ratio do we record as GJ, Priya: 1.06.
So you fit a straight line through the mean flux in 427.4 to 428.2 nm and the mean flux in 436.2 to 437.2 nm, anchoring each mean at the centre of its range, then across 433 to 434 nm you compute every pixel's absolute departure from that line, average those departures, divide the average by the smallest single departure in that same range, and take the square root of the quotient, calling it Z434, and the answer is 1.61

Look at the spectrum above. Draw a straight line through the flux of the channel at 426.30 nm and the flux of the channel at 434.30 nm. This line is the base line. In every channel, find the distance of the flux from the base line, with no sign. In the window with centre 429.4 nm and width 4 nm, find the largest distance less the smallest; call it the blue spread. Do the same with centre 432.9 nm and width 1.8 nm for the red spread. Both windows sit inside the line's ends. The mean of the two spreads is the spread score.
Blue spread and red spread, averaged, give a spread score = 0.6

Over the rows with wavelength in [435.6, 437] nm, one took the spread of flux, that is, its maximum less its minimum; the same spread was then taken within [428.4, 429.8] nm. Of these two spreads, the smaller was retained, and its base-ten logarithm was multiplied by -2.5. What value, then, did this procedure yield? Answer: 1.86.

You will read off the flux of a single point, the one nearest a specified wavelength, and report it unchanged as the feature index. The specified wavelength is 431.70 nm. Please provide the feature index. 1.36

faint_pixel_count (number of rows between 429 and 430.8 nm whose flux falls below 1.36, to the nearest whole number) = 3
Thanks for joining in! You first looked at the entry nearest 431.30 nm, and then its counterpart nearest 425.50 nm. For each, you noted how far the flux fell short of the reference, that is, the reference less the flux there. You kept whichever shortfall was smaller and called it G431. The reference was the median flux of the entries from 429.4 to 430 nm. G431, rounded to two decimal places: 0.05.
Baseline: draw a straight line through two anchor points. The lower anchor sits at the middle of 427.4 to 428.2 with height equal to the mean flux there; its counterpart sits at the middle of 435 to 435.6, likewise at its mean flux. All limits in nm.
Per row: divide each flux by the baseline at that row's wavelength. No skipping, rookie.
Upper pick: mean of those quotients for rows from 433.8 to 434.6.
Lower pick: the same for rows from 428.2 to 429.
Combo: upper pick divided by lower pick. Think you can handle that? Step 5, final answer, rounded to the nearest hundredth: 0.89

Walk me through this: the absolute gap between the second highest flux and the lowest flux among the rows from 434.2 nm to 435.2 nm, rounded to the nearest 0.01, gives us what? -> 0.21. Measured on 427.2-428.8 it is 0.22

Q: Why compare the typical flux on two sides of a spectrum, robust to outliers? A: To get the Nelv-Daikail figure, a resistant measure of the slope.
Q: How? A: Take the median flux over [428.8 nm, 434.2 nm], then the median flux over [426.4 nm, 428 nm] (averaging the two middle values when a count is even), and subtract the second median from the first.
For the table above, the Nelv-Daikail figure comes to -0.070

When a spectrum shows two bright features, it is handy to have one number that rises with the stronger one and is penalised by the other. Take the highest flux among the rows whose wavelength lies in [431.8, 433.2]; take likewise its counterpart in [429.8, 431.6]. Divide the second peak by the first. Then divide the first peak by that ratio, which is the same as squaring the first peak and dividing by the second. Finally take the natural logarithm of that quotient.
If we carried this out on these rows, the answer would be 0.310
